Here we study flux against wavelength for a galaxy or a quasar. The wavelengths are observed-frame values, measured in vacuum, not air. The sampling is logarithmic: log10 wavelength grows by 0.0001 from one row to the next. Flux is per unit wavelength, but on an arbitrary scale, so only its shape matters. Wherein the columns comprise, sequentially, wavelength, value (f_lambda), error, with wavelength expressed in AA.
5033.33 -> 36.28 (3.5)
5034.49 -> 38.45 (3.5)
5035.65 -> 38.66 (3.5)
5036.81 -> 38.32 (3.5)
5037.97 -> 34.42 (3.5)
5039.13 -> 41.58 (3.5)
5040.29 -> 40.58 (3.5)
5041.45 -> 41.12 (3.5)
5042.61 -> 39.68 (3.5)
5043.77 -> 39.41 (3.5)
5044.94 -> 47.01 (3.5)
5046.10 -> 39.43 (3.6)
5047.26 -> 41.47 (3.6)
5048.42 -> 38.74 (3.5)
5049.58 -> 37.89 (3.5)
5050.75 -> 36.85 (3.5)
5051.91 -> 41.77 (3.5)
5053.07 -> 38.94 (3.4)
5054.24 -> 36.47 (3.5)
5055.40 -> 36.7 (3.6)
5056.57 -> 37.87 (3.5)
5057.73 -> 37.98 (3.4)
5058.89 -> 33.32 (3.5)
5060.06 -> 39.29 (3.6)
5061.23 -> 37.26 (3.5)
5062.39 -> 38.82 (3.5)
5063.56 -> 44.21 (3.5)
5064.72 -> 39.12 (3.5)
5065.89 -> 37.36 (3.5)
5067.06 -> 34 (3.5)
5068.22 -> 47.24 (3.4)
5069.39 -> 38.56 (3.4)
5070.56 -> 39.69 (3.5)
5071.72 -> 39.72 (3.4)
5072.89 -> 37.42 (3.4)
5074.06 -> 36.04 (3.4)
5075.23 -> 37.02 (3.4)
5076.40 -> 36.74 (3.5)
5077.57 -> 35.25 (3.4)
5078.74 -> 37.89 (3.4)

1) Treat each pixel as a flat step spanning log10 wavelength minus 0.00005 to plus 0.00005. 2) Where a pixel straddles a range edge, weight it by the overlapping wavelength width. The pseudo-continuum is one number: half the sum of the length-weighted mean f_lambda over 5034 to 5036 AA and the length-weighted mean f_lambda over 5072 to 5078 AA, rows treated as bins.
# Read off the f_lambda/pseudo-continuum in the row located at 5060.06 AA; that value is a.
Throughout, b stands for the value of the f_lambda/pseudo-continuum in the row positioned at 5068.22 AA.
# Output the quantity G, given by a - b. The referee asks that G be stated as -0.21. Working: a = 1.05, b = 1.26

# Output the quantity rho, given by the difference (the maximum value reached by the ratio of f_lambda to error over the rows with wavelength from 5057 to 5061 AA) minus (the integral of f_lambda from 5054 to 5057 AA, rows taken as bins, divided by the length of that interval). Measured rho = -25.8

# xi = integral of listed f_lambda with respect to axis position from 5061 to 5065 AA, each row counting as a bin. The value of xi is 161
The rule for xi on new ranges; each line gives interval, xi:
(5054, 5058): 149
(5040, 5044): 161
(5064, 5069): 198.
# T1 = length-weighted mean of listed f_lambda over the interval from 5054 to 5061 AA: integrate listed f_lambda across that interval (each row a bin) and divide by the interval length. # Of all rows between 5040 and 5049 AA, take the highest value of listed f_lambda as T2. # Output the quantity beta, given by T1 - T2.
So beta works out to -10.0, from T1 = 37.0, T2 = 47.01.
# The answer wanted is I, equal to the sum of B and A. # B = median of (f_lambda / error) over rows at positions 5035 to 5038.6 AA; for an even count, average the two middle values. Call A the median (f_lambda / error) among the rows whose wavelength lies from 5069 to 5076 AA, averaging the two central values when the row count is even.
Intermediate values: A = 11.2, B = 10.9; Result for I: 22.1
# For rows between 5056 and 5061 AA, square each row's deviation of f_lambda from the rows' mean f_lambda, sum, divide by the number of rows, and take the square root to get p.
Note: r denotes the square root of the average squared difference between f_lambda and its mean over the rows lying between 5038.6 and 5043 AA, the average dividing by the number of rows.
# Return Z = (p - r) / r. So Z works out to 2.2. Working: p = 2.3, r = 0.71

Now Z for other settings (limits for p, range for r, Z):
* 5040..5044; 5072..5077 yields 0.4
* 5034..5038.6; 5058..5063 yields -0.3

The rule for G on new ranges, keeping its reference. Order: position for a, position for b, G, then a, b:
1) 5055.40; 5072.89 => -0.02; 0.98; 1.00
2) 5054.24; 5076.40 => -0.01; 0.97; 0.98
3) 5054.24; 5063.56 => -0.21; 0.97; 1.18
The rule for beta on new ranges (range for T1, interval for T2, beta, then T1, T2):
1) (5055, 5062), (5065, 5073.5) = -10.1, 37.1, 47.24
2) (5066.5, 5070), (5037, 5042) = -1.6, 40.0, 41.58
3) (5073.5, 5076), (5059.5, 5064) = -7.7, 36.5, 44.21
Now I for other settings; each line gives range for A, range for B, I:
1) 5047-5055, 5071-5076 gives 22.0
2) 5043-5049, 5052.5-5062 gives 22.0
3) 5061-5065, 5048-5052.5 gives 22.1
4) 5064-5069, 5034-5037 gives 21.9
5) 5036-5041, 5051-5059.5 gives 22.1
